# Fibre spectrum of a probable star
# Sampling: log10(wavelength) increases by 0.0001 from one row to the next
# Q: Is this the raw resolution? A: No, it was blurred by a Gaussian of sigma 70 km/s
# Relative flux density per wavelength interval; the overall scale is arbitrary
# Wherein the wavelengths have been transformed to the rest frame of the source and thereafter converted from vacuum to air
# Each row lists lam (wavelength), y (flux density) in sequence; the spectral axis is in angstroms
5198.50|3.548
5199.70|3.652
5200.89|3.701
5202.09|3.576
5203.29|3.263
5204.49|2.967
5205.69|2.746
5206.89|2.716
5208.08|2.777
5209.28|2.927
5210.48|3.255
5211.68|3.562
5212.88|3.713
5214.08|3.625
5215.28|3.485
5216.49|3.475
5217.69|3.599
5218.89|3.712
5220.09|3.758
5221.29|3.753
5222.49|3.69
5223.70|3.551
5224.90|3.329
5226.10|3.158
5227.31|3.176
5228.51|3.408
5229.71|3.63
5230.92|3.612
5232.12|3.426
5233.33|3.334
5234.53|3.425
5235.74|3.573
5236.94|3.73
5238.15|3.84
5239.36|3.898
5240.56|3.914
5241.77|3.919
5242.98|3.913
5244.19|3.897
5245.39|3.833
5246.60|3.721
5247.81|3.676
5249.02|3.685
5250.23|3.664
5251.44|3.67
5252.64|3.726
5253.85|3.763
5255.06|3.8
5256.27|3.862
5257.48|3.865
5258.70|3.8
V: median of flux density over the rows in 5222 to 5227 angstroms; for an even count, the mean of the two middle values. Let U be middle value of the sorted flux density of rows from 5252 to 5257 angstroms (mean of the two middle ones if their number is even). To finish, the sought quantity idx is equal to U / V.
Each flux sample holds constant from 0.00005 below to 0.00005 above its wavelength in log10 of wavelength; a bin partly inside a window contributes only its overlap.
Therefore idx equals 1.10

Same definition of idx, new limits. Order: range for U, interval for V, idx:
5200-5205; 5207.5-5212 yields 1.11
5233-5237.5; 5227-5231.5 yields 1.00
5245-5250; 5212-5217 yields 1.04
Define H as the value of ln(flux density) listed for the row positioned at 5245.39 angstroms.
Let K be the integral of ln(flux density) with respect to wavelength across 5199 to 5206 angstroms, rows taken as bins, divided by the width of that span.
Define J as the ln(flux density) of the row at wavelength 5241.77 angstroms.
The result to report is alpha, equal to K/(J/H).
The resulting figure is 1.18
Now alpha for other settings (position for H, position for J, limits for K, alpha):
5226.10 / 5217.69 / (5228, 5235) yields 1.12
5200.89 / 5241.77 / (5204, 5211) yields 1.02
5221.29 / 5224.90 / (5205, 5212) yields 1.19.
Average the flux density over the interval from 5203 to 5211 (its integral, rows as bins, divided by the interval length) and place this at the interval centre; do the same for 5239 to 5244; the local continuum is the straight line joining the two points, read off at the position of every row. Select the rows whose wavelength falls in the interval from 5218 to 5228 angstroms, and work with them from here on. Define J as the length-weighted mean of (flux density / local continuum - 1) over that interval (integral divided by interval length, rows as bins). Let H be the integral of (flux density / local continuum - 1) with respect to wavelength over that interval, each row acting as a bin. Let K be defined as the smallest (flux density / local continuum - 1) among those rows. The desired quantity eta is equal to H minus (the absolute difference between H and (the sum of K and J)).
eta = -0.05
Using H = 0.4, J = 0.04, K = -0.09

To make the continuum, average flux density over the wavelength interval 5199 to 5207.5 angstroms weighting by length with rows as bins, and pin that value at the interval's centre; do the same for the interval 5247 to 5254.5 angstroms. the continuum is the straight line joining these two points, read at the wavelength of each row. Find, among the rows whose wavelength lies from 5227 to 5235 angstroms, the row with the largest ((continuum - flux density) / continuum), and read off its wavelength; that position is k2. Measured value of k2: 5227.31 angstroms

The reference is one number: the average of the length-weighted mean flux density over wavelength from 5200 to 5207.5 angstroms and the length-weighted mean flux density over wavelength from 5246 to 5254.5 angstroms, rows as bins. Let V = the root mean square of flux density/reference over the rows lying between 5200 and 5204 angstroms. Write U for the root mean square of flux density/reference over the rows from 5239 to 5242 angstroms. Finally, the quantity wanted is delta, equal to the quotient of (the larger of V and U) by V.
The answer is 1.11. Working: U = 1.14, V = 1.02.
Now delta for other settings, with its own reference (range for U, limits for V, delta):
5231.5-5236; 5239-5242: 1.00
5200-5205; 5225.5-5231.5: 1.00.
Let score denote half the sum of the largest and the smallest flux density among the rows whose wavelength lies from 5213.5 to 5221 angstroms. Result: 3.62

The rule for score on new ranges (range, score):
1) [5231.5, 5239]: 3.59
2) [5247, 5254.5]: 3.71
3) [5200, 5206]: 3.22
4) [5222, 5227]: 3.42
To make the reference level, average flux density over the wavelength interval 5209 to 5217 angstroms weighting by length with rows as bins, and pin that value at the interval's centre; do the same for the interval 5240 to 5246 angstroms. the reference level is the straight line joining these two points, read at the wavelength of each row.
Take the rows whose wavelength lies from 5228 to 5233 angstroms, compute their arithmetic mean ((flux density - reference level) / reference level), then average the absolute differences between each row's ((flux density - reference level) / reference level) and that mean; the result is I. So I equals 0.028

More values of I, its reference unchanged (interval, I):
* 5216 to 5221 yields 0.023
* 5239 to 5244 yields 0.003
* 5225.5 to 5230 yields 0.044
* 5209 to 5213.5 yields 0.075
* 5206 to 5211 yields 0.046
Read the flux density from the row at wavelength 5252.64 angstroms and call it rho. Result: 3.726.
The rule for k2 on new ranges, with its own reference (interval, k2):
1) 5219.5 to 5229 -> 5226.10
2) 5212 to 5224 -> 5216.49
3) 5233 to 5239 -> 5233.33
